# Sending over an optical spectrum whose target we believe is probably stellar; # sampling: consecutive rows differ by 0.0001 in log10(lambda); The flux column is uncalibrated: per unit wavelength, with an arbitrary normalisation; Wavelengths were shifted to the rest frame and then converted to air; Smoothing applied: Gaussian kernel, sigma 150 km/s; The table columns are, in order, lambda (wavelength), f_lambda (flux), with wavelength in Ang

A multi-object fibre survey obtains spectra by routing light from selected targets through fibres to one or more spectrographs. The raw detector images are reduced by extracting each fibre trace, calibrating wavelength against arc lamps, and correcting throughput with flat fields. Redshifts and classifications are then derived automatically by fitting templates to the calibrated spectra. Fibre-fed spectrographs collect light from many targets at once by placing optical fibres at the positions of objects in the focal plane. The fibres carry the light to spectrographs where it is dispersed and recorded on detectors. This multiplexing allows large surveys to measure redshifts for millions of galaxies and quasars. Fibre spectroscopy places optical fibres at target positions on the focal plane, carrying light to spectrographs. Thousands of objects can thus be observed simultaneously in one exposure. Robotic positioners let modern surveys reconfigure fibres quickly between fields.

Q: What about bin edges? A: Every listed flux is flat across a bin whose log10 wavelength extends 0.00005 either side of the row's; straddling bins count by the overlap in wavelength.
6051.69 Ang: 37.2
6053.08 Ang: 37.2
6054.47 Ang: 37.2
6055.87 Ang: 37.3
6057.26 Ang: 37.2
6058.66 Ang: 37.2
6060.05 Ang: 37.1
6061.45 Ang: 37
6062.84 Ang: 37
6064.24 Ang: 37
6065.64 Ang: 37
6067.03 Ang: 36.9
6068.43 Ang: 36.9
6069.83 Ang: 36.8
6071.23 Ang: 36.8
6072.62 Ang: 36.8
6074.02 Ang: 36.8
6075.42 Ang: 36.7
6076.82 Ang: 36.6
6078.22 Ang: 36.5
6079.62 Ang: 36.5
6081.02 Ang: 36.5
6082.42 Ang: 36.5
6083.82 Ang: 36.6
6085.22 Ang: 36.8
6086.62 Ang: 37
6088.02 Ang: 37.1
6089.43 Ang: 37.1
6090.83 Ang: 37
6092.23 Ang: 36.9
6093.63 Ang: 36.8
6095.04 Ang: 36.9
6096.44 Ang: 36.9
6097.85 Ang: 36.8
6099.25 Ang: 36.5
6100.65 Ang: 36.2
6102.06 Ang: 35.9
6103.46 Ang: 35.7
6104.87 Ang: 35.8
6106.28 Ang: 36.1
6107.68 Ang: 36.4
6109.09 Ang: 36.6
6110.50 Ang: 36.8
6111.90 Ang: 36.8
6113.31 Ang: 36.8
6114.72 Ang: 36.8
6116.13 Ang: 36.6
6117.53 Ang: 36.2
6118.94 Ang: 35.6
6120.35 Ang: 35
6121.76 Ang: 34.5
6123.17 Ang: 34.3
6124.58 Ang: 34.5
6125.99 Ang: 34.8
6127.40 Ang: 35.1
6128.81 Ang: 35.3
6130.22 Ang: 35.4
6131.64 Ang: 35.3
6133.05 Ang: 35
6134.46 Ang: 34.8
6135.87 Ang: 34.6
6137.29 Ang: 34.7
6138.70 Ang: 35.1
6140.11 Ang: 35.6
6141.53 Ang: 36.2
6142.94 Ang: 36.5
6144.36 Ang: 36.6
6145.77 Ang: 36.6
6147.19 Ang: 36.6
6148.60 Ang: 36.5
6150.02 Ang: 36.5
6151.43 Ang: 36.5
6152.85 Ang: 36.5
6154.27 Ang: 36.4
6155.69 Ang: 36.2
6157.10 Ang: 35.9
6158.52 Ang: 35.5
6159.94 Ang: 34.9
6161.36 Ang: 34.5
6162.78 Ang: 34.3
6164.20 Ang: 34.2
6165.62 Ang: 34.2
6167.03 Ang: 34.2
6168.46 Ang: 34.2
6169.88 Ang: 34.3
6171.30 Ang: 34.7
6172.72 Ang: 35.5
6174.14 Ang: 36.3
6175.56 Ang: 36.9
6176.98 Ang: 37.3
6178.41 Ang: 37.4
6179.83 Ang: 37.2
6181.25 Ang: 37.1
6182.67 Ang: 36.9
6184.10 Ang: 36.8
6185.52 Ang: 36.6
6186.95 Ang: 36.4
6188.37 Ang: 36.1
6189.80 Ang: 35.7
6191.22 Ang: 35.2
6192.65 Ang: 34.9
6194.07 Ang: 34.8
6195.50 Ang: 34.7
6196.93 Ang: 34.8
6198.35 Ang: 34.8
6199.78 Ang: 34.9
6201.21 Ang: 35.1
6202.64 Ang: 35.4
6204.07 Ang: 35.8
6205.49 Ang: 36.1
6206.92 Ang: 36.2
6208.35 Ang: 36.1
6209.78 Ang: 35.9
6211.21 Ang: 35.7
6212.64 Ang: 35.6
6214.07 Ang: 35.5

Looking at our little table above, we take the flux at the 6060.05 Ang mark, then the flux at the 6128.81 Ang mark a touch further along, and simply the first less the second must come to 1.8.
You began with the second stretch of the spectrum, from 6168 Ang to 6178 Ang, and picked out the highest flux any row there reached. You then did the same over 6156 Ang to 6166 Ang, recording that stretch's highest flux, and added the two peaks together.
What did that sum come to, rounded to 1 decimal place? 73.2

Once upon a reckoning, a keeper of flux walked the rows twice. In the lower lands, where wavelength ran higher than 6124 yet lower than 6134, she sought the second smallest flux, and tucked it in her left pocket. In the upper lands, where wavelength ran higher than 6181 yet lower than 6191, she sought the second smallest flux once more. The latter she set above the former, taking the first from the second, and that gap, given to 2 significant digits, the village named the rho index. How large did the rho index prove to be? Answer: 1.3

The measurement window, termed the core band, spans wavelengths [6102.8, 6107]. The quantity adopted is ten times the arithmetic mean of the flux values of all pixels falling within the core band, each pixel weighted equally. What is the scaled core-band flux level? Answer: 359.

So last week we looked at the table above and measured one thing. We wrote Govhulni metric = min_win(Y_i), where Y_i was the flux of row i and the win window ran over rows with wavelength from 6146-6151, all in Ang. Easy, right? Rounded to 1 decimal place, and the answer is 36.5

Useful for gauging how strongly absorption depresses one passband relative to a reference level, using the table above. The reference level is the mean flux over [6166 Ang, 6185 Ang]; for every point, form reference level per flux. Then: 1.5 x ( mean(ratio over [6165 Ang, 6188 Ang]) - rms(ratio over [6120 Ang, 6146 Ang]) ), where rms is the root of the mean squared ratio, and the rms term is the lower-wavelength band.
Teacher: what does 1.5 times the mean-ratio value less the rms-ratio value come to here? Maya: -0.03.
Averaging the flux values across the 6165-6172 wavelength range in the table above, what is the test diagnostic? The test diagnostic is 34.3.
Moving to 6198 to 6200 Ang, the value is 34.8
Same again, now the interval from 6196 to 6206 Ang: 35.3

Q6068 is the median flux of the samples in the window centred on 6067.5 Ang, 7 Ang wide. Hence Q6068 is 36.9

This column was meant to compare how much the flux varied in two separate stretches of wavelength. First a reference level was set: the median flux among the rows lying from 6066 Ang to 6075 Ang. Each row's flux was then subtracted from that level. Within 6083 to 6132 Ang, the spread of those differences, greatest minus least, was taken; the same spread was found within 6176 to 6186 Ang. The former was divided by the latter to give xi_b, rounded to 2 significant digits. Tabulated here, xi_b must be 3.5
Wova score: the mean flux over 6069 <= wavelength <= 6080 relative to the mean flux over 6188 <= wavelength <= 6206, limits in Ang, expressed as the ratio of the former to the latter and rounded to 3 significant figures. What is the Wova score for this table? 1.04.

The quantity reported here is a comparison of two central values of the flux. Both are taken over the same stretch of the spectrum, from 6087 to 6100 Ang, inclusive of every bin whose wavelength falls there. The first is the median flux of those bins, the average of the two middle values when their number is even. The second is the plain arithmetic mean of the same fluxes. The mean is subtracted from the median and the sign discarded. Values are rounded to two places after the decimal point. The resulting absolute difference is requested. 0.01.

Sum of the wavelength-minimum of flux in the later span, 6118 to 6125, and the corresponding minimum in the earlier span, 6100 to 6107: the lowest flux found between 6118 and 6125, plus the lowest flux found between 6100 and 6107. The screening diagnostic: 70.0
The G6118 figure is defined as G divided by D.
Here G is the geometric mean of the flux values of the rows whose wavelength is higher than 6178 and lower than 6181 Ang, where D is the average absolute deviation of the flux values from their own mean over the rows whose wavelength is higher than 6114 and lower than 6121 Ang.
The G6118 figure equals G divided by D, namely 63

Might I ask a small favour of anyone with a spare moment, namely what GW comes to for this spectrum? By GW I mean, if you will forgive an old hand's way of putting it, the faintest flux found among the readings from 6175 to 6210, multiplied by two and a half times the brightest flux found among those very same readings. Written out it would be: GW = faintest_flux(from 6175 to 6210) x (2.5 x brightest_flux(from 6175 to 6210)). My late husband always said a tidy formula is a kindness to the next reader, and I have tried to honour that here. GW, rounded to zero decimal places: 3244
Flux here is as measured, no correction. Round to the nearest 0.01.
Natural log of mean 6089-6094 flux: 3.61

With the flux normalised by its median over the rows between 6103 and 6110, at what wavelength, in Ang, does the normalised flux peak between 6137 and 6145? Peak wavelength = 6144.36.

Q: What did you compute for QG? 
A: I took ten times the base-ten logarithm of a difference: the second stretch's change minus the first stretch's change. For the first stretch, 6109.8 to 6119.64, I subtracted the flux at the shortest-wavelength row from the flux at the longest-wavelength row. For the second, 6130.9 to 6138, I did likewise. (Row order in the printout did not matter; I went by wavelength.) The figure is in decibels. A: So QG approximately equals -2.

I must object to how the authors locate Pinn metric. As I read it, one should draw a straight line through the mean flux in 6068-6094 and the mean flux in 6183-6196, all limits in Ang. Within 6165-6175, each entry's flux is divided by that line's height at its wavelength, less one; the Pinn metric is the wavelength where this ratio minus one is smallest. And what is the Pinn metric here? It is 6165.62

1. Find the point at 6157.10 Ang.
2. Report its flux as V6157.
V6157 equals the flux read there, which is 35.9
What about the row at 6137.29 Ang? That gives 34.7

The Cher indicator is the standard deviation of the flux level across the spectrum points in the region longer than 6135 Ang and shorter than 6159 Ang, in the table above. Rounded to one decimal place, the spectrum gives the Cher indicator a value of 0.7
